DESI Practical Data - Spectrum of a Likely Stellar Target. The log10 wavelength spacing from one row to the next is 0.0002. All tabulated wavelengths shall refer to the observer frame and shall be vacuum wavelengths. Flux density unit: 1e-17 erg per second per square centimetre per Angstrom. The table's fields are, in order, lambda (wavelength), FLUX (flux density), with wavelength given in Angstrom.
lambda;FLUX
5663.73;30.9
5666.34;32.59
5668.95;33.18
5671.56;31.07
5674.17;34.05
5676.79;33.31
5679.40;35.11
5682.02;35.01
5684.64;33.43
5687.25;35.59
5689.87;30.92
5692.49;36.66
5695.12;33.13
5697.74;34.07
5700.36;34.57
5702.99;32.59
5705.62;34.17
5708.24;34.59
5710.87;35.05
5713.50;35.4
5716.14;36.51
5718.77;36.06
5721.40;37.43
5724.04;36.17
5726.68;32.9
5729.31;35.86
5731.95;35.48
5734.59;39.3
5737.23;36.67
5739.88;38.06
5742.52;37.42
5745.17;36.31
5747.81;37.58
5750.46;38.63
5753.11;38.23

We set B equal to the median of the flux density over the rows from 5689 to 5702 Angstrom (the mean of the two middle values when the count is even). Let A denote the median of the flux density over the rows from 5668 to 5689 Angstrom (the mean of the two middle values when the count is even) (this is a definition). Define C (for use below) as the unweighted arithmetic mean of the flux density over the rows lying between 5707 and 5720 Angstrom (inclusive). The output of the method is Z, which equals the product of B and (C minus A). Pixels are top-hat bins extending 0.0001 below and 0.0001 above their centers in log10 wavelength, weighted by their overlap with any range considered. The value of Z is 61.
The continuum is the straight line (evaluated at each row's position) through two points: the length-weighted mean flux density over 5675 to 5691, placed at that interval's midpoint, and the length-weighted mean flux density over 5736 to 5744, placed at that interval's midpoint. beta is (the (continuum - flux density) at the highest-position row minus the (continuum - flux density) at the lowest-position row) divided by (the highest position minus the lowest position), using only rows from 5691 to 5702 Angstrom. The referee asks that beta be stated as 0.3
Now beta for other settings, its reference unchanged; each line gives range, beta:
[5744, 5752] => -0.4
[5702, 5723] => -0.2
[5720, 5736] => -0.1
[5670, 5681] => -0.5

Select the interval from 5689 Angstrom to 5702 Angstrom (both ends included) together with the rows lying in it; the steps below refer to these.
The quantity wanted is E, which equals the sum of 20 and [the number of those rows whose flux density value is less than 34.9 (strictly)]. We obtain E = 24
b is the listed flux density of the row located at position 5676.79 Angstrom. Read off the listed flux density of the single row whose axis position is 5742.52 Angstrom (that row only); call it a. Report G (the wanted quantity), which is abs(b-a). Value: 4.1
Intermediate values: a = 37.42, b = 33.31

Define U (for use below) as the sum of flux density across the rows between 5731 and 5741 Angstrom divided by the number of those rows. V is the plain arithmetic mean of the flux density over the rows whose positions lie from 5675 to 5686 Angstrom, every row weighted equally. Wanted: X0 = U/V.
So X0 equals 1.09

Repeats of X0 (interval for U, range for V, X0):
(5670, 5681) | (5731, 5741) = 0.89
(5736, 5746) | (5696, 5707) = 1.10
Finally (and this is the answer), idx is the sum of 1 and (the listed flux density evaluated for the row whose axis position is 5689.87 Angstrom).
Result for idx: 31.9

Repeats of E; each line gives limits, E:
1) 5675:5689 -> 22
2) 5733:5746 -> 20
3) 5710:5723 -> 20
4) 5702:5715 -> 23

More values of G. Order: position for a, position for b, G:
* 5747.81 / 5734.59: 1.7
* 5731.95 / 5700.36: 0.9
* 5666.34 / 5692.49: 4.1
